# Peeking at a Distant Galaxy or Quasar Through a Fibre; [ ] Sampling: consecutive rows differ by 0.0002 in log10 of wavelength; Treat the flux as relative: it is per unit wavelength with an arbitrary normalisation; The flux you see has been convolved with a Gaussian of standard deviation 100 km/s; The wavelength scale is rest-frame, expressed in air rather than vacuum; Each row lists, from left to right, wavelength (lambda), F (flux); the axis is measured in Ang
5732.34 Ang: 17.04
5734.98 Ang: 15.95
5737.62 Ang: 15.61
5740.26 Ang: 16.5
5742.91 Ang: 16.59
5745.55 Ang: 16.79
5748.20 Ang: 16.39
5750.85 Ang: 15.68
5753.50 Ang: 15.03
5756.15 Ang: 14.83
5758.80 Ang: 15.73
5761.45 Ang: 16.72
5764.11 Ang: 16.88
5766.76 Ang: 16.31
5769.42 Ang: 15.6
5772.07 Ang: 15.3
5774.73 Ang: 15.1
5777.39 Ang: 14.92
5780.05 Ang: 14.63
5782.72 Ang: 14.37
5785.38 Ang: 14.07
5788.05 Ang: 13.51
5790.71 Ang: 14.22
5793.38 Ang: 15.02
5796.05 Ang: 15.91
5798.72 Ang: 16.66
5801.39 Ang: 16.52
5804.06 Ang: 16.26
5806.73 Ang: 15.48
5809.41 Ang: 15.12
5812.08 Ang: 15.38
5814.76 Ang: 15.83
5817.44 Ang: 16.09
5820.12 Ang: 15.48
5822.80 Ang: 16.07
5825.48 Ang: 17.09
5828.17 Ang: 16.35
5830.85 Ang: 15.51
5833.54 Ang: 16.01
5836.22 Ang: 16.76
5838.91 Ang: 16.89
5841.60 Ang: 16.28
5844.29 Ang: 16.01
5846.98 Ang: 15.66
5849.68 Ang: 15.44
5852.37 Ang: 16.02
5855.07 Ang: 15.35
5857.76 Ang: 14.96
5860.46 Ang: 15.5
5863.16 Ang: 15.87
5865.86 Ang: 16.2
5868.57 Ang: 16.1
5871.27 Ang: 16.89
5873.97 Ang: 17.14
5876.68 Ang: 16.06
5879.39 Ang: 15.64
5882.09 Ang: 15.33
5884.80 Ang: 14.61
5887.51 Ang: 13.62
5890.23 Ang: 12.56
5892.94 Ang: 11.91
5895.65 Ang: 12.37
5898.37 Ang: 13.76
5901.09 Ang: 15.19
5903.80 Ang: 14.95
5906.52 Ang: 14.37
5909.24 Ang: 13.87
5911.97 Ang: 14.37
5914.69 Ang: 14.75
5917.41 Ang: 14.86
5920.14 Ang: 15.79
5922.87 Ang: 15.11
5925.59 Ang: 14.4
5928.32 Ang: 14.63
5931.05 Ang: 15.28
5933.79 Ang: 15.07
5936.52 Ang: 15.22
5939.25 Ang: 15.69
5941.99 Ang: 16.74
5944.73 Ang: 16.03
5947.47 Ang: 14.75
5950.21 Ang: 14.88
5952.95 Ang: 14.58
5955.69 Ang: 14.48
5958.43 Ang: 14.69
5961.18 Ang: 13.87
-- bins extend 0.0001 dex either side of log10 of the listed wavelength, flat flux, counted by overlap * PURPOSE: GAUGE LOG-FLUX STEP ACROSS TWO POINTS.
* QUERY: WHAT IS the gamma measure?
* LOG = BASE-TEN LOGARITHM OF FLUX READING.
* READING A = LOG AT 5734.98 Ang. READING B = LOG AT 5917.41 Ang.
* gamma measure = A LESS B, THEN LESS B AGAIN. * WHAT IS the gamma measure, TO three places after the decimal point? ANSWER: -1.141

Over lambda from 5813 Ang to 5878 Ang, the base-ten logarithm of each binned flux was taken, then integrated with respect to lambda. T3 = 78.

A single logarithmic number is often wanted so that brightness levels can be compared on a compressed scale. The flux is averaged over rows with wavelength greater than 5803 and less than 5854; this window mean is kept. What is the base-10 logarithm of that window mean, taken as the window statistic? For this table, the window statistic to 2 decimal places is 1.20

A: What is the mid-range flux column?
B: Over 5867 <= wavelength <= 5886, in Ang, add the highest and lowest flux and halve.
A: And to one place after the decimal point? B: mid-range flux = 15.9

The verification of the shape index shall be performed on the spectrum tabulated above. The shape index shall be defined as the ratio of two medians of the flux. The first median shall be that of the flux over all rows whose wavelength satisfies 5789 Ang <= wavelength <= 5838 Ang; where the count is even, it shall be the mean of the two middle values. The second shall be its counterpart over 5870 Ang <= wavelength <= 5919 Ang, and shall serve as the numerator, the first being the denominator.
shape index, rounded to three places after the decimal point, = 0.920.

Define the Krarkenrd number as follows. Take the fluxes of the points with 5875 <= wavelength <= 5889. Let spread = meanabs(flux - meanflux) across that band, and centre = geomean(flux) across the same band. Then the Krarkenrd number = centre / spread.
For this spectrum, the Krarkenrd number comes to 20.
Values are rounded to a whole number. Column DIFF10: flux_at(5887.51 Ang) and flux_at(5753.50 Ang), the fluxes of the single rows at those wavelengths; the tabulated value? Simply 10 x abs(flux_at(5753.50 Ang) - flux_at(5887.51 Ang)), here 14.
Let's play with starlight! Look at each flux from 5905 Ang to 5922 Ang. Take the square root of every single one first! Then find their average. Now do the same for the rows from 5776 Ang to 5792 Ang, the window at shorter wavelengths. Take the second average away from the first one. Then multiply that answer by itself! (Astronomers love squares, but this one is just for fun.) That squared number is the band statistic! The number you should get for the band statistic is 0.0025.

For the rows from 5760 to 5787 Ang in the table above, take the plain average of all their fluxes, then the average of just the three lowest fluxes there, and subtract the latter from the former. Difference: 1.0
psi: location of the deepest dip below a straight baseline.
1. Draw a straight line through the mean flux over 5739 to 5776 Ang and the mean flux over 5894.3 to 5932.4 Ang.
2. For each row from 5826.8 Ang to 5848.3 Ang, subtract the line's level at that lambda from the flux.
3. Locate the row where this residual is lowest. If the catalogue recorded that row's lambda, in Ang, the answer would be 5830.85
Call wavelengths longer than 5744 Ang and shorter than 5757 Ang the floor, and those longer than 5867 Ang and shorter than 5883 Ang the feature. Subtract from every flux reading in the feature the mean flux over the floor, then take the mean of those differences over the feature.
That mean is 0.4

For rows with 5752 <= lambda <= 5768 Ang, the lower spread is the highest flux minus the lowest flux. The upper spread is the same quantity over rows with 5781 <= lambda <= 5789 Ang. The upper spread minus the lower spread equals -1.2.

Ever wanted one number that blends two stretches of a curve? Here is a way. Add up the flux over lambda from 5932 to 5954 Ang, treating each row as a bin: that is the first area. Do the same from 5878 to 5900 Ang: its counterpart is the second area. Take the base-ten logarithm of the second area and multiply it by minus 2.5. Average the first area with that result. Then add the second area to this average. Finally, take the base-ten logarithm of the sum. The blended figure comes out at 2.67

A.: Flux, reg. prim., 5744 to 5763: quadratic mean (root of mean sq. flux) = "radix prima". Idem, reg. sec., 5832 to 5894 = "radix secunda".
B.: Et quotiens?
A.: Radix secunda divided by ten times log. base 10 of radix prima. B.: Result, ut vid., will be 1.30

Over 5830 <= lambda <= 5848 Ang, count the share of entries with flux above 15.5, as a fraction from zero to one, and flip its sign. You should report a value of -1.0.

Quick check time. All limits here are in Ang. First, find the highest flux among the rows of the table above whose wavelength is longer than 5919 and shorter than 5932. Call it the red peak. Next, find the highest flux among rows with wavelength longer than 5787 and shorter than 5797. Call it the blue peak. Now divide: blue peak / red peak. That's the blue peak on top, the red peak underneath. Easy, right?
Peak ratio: 1.01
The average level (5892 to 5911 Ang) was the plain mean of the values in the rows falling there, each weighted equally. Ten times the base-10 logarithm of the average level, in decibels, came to 11.4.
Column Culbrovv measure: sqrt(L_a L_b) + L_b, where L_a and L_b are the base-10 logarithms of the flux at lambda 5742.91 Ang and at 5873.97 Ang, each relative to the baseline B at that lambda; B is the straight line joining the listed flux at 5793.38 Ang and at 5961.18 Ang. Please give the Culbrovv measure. 0.123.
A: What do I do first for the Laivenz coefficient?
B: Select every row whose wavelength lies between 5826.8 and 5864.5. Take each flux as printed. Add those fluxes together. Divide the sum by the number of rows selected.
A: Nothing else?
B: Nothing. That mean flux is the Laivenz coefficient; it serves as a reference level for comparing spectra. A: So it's 15.9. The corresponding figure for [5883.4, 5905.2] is 13.6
